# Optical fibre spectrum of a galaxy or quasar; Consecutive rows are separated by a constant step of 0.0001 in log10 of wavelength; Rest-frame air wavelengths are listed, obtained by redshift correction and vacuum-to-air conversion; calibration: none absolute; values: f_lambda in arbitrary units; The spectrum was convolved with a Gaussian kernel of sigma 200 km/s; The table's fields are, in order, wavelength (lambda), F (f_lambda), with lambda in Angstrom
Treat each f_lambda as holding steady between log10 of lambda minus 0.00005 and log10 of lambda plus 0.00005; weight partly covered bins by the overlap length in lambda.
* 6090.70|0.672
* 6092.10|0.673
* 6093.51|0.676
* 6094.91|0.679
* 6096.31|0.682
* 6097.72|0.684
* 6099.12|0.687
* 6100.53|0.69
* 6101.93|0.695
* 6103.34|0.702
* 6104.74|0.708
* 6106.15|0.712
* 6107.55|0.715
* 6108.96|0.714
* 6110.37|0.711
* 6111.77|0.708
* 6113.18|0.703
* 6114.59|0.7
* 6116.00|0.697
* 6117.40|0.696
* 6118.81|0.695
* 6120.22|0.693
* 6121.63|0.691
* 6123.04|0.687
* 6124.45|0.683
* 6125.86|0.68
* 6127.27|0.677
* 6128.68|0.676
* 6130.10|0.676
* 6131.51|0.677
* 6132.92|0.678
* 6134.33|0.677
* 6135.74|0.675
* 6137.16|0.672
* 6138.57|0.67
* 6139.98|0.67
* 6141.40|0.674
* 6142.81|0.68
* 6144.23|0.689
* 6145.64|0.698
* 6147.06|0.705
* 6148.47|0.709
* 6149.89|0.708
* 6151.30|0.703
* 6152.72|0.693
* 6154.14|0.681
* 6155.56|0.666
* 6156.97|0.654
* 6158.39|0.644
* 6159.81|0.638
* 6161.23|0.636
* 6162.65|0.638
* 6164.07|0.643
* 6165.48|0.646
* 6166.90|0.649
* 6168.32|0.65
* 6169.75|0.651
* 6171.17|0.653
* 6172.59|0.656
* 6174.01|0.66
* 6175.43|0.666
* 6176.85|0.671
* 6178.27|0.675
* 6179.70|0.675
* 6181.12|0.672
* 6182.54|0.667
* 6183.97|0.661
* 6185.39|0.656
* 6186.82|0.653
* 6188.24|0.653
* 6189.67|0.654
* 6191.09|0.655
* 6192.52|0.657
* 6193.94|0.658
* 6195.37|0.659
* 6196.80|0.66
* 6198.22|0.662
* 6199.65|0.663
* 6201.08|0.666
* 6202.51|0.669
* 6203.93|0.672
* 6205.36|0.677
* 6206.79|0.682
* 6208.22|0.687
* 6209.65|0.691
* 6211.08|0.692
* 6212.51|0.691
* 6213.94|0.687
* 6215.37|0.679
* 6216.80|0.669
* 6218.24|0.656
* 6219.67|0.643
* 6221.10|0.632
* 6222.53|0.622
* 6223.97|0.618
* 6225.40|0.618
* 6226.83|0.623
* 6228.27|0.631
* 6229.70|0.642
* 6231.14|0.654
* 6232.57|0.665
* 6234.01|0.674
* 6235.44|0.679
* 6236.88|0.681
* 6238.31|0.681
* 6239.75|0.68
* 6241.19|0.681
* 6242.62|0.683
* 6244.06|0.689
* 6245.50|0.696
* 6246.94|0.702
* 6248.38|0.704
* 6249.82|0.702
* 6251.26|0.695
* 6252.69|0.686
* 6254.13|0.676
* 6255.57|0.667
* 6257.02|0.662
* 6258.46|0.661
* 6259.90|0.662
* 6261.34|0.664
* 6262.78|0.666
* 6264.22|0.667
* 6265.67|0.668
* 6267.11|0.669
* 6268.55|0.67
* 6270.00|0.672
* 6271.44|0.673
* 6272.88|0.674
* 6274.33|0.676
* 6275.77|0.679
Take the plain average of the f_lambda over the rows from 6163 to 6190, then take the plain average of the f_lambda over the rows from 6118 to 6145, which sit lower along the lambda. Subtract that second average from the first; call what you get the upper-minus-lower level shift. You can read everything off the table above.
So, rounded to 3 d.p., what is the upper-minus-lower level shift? -0.022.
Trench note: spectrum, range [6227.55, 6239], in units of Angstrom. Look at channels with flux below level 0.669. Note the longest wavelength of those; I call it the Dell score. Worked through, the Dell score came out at 6232.57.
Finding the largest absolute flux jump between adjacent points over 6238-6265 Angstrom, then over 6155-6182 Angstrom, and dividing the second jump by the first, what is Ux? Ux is 1.20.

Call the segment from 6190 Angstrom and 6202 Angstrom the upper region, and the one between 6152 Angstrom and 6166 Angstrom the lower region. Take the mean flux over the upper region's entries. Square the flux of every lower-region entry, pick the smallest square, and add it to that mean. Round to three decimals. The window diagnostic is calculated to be 1.064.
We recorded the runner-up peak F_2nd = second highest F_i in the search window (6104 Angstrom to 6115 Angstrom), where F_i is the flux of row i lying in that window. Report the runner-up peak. 0.714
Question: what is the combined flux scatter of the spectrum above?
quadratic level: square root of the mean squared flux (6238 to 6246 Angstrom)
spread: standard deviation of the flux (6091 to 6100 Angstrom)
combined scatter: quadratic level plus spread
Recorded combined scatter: 0.690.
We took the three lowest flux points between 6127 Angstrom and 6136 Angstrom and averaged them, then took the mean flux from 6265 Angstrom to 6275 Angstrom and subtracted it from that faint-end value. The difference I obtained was 0.004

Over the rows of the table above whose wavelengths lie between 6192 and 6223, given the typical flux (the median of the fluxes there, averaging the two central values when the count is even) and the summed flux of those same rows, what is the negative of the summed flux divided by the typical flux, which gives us -22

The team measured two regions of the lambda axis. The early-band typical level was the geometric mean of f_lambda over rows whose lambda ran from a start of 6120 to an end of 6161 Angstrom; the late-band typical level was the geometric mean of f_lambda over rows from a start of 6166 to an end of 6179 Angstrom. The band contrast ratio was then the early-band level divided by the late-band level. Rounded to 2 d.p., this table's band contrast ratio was 1.03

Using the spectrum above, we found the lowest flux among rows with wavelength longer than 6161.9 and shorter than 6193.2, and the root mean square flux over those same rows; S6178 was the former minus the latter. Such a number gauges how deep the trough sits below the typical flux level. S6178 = -0.019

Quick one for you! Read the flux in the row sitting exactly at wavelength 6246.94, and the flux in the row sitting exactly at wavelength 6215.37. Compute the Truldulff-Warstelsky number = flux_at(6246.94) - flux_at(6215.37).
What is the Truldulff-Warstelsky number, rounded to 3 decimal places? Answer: 0.023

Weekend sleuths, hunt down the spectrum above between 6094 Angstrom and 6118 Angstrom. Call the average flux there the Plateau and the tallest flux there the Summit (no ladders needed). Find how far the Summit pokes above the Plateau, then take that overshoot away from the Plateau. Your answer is 0.683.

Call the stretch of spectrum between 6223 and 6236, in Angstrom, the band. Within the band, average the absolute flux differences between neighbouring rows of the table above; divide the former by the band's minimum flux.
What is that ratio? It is 0.0123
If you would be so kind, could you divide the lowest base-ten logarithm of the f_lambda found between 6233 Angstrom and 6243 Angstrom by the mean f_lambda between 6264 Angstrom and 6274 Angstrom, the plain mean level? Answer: -0.256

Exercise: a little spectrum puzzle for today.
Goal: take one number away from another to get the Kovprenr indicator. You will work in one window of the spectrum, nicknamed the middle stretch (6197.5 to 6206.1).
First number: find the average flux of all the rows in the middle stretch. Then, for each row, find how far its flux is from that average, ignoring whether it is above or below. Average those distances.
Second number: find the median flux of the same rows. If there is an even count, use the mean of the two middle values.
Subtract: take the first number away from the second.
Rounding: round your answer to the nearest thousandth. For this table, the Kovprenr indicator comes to 0.663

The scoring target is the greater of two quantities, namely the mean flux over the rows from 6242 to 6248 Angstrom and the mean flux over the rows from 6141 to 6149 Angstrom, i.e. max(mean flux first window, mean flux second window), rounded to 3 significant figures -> 0.693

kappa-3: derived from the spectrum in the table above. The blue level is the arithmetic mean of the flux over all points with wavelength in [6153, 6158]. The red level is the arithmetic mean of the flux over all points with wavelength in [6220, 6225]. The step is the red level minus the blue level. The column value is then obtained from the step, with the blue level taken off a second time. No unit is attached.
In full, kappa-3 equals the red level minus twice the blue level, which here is -0.710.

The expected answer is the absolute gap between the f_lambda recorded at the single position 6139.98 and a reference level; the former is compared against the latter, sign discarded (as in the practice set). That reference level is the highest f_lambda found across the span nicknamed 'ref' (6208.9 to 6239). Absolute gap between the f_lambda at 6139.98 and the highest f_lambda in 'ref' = 0.022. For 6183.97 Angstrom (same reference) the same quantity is 0.031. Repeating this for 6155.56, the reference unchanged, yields 0.026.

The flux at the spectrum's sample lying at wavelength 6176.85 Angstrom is 0.671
